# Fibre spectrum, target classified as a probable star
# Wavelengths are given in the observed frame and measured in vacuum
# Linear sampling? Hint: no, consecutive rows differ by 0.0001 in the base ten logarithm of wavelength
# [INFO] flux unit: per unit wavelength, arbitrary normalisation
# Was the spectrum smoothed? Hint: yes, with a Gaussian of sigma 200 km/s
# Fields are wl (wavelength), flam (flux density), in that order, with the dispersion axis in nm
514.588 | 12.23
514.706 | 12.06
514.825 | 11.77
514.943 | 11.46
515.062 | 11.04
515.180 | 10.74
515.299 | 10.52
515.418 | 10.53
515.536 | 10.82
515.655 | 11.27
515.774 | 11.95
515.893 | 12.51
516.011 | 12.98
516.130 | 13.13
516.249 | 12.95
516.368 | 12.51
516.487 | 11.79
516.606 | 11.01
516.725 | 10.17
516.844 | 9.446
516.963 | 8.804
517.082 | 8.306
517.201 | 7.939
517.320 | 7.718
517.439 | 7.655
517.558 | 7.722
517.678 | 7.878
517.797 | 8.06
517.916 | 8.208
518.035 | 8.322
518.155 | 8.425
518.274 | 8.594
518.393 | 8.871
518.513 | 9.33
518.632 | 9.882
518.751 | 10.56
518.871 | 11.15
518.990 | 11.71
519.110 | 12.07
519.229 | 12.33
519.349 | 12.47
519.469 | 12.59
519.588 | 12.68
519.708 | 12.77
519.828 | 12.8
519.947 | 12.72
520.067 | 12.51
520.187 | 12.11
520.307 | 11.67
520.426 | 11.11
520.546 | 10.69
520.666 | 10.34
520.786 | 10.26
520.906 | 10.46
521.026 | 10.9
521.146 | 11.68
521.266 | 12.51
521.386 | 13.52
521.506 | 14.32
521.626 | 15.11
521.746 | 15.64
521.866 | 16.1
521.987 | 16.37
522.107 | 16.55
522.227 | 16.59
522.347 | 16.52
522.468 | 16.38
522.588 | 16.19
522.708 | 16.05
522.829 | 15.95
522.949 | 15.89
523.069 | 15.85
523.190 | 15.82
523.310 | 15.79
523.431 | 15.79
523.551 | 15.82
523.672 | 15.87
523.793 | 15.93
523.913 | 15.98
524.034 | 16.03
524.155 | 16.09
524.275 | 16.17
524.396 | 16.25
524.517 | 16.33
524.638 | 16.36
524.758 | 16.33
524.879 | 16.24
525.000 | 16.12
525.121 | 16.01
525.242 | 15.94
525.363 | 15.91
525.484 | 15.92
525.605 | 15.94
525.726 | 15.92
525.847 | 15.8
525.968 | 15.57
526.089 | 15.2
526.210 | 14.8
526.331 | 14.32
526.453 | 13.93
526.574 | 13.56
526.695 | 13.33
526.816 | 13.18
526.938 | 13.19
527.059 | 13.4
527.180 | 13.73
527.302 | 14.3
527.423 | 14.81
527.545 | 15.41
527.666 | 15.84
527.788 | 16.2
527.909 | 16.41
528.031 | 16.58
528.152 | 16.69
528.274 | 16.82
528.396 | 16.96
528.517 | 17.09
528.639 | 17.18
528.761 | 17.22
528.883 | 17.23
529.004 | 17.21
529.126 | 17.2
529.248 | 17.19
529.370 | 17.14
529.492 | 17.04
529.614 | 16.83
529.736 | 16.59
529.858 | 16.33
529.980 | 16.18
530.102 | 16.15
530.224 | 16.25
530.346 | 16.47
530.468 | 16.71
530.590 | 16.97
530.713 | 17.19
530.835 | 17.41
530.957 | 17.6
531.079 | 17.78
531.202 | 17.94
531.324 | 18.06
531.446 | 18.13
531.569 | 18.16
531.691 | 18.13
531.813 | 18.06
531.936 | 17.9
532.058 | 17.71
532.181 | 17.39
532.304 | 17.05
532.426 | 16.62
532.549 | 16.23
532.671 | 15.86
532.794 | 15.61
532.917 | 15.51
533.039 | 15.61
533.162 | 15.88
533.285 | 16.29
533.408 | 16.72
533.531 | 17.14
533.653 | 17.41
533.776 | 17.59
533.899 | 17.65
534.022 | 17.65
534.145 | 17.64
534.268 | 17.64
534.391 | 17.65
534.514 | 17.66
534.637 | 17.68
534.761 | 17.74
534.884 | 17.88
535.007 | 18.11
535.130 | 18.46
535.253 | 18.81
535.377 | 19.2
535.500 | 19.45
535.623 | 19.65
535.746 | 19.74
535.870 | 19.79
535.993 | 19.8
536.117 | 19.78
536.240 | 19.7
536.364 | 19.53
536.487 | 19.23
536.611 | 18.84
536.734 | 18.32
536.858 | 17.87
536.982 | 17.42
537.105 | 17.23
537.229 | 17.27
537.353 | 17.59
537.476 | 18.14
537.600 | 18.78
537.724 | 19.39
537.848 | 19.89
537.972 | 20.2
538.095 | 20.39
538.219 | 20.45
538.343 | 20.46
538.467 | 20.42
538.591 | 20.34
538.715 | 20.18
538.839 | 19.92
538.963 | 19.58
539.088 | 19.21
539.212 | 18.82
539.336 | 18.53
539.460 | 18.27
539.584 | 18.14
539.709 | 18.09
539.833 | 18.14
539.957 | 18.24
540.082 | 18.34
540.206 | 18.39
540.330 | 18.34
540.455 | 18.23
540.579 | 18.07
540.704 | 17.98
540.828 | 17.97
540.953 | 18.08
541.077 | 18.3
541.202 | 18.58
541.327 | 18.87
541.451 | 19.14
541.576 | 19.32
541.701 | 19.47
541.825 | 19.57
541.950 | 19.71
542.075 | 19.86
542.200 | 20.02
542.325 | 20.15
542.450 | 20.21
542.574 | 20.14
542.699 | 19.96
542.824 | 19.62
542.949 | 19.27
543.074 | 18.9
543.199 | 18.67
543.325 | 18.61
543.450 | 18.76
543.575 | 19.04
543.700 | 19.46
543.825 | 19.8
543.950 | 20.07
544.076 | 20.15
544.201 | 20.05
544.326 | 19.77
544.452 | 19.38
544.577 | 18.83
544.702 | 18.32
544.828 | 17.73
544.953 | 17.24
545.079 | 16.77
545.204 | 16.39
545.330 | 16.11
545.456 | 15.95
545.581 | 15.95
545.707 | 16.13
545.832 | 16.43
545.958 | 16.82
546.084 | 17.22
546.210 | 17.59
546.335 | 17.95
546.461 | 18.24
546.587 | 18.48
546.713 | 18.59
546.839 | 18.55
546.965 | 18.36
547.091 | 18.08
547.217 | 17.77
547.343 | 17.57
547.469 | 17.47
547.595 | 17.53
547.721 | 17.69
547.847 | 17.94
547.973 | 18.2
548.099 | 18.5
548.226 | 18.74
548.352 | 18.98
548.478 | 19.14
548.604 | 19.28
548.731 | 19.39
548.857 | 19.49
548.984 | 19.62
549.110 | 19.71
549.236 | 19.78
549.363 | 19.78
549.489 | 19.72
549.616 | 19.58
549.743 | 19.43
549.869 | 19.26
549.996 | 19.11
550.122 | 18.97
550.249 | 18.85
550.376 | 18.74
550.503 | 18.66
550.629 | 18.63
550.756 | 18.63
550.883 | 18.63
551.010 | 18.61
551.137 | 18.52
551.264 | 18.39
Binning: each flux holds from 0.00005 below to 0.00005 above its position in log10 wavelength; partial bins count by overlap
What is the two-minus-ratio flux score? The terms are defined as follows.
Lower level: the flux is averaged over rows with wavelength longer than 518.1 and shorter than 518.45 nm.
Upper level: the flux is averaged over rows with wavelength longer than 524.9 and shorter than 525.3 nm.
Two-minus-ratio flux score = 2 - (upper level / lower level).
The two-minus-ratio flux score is 0.1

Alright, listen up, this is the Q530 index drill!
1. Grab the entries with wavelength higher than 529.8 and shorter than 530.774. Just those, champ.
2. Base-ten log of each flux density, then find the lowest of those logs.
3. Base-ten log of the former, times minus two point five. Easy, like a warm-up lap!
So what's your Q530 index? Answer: -0.205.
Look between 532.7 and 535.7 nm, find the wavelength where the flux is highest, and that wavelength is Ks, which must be 535.623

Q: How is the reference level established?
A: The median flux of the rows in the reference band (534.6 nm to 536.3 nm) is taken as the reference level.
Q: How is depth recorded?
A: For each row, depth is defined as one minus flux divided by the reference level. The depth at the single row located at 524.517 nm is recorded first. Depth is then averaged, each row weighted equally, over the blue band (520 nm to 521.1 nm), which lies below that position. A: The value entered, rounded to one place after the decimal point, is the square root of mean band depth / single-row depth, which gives 1.7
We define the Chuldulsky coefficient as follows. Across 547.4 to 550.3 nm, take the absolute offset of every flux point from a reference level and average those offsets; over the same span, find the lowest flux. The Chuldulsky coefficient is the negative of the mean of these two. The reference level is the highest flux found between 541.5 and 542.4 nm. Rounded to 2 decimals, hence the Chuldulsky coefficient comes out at -9.33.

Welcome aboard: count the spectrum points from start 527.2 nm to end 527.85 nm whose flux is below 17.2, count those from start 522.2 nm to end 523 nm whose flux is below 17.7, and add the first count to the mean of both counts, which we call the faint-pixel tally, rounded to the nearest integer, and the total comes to 11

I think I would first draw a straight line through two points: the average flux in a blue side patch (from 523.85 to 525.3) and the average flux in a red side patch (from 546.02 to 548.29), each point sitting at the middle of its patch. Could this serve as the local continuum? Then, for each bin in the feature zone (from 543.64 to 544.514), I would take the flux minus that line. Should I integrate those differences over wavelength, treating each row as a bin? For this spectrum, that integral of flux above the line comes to 1.8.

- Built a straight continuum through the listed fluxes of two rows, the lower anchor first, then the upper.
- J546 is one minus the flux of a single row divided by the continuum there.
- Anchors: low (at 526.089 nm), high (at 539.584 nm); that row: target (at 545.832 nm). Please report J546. 0.16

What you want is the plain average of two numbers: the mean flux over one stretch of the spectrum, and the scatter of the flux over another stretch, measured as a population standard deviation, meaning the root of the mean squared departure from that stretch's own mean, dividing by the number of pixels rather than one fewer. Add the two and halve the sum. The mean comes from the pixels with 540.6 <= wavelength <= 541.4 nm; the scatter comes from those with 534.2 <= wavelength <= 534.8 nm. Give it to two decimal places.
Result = 9.17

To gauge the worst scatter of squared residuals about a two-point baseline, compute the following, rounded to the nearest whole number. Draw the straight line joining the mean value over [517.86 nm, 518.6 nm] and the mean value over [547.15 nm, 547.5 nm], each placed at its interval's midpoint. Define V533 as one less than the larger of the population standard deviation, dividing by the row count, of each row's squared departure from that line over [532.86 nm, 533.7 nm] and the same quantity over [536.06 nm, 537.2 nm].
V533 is 8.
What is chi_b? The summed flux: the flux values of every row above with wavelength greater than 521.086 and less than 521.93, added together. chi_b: 99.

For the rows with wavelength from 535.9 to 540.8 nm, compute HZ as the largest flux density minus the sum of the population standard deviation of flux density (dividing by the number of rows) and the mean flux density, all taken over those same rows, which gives 0.57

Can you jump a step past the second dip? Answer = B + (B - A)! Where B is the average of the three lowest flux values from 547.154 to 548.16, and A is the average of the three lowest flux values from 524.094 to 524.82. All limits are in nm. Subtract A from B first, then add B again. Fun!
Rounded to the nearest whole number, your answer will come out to 19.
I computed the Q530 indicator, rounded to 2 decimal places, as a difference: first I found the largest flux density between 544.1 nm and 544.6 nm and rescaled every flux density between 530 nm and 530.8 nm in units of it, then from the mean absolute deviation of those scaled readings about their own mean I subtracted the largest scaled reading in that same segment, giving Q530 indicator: -0.84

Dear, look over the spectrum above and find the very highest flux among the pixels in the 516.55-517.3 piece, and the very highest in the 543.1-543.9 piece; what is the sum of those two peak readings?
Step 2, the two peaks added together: 30.8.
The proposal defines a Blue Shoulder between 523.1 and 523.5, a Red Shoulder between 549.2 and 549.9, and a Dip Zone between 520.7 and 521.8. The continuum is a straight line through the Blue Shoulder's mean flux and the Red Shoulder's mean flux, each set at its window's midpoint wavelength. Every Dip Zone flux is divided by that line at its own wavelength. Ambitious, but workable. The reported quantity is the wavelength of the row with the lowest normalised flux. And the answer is 520.786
